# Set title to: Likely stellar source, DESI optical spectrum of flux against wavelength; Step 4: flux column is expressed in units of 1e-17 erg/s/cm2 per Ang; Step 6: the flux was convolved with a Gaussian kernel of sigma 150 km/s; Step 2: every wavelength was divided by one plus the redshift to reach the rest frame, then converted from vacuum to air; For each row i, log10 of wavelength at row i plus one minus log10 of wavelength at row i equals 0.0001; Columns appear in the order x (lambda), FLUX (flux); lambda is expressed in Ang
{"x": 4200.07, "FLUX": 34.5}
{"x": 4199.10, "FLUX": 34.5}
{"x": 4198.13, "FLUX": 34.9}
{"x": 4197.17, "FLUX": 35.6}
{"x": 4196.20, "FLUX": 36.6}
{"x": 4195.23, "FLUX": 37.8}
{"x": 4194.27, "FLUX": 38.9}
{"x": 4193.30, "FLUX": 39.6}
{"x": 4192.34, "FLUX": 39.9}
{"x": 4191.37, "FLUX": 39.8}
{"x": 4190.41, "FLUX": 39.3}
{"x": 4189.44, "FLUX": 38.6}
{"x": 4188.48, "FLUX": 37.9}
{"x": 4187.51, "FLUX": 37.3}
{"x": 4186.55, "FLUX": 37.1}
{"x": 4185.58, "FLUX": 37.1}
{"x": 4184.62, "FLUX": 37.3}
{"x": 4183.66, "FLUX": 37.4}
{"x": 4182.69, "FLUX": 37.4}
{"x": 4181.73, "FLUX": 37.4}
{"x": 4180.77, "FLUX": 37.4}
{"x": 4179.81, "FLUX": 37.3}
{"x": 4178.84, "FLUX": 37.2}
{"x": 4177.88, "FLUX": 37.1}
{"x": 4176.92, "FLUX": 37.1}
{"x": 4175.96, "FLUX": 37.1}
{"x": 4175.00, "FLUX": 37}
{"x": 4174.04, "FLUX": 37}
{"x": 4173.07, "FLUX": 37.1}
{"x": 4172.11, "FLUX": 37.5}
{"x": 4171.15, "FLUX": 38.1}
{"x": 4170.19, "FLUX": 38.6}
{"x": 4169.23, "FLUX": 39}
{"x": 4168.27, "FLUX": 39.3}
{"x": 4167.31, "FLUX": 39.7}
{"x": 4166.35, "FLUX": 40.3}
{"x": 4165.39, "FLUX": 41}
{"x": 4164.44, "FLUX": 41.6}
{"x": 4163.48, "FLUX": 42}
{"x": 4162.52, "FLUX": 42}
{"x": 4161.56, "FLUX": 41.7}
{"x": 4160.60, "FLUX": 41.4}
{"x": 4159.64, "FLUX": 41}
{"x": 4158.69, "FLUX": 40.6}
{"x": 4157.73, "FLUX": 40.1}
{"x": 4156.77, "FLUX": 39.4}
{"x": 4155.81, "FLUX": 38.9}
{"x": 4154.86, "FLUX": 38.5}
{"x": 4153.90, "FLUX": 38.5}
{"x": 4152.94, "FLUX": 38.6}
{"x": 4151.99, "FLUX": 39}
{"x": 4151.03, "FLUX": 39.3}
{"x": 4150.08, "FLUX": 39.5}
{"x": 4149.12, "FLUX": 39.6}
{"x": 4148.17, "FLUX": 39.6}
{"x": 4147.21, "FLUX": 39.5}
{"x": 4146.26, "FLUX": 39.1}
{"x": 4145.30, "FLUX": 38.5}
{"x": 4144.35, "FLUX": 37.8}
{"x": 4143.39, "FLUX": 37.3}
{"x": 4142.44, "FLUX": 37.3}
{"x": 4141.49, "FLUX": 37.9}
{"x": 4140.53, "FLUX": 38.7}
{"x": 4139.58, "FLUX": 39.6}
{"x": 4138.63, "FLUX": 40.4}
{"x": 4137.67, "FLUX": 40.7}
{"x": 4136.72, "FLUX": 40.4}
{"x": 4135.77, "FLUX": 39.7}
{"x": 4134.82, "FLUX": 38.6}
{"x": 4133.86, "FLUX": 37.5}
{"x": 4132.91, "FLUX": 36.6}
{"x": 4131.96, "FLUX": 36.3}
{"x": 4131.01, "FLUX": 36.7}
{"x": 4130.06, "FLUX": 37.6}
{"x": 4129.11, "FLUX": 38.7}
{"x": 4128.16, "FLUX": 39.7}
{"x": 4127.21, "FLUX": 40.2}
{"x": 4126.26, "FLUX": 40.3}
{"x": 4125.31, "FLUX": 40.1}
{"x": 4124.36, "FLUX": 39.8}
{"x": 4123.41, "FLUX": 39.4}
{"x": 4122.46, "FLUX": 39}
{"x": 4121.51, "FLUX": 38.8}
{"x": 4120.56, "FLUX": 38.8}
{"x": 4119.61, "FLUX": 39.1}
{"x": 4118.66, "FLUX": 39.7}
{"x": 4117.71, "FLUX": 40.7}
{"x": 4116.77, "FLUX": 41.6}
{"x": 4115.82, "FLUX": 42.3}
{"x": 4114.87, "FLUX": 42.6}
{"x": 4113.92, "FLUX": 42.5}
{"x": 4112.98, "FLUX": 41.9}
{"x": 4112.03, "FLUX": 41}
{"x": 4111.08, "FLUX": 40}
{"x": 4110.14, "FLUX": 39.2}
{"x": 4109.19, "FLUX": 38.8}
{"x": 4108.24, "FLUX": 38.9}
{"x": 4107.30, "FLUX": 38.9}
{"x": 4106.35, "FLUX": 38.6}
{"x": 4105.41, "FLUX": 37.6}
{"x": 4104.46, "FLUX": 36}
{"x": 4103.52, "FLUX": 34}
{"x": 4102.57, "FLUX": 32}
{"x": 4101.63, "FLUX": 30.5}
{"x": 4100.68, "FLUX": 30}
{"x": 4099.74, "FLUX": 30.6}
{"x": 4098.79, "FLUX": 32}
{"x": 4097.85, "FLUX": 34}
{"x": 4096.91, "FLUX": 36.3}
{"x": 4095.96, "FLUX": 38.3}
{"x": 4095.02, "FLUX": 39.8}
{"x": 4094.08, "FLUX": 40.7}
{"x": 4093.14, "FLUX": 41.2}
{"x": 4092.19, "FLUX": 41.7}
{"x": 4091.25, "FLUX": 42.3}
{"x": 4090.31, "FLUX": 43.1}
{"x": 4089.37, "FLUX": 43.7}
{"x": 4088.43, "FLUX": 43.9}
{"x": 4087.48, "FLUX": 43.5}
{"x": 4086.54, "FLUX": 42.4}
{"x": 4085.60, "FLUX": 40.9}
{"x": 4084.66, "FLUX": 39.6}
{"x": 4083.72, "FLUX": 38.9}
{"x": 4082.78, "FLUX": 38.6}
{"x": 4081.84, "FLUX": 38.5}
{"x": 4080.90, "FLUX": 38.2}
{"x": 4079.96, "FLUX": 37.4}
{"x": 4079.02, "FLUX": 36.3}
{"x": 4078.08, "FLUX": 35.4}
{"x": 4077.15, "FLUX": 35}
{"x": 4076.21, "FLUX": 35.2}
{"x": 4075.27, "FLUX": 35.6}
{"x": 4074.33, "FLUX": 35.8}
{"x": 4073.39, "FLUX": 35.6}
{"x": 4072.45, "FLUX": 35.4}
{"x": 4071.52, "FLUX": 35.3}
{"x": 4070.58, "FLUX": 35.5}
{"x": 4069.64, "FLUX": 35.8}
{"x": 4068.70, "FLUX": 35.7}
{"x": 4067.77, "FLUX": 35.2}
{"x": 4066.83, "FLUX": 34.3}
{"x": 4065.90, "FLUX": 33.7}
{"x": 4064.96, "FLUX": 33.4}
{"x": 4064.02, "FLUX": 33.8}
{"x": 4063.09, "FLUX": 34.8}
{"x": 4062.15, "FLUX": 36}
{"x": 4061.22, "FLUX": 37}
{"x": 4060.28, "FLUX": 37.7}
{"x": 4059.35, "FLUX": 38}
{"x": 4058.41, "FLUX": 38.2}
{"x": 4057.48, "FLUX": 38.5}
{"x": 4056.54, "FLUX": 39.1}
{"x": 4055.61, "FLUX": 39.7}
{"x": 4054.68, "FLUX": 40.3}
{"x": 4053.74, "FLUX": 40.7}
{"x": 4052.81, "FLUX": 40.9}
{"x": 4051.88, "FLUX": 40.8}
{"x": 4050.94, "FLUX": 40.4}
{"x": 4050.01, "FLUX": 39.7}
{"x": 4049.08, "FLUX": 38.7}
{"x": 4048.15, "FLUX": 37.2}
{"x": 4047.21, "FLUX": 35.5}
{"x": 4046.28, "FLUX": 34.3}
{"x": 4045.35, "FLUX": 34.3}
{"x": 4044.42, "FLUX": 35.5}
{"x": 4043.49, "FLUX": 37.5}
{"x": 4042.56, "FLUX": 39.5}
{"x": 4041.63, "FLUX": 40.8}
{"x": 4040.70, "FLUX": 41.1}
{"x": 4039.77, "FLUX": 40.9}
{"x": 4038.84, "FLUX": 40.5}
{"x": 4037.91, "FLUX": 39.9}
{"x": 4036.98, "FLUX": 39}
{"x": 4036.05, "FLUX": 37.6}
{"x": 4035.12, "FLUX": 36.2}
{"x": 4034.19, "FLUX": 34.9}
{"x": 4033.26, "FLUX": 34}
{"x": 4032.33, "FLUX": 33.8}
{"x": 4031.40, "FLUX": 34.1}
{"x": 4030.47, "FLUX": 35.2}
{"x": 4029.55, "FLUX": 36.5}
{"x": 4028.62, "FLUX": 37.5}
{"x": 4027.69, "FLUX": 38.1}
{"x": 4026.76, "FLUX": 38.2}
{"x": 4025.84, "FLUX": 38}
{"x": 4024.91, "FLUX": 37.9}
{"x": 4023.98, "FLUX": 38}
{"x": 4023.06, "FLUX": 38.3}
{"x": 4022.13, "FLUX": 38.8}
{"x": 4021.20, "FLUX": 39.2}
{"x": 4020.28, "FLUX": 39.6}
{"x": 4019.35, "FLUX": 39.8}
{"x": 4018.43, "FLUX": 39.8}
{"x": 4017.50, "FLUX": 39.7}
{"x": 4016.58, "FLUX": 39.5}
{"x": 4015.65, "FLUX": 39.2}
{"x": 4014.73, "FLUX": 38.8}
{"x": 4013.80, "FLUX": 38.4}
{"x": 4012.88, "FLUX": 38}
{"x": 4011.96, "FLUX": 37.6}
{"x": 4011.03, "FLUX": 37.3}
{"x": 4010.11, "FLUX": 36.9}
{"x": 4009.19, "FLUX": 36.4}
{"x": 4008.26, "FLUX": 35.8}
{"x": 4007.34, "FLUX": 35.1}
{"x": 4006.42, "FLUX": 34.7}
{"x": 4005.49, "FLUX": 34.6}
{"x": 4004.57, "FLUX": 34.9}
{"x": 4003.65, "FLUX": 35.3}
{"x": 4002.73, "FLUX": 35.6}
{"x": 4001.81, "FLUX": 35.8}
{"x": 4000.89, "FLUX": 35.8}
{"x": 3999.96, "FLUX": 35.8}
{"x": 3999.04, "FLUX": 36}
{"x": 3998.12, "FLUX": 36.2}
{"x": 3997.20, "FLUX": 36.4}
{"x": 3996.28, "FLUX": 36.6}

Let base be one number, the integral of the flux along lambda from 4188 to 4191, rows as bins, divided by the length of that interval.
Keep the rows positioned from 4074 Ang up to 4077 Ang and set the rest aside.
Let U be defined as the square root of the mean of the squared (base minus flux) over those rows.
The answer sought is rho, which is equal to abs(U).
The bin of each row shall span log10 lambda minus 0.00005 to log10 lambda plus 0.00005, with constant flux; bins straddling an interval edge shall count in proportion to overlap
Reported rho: 3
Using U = 3.2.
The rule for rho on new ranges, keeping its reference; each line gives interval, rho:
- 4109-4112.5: 1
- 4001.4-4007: 4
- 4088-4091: 5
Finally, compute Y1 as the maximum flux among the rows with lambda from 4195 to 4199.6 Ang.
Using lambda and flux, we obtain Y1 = 37.8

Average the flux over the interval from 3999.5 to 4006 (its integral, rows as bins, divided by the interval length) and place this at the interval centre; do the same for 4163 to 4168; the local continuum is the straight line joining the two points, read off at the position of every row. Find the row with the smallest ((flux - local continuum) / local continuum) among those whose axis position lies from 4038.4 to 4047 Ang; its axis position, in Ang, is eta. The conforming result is 4046.28 Ang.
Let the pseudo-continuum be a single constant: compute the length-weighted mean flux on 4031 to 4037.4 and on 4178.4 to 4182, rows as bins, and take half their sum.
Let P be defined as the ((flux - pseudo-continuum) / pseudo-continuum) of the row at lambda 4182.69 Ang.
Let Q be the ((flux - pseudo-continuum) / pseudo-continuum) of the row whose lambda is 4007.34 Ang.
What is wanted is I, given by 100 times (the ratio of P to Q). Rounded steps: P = 0.03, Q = -0.037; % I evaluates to -70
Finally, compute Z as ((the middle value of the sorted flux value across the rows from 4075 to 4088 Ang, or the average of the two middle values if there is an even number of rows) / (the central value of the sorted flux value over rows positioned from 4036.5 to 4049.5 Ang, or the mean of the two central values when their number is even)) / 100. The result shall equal 0.0099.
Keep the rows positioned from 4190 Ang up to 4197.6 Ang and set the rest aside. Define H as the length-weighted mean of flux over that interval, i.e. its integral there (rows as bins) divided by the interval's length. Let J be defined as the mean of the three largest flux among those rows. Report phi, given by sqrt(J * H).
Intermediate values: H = 38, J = 39.8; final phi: 39.1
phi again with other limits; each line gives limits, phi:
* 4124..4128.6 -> 40.1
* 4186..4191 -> 38.3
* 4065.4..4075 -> 35.5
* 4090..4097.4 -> 41.3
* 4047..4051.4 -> 39.0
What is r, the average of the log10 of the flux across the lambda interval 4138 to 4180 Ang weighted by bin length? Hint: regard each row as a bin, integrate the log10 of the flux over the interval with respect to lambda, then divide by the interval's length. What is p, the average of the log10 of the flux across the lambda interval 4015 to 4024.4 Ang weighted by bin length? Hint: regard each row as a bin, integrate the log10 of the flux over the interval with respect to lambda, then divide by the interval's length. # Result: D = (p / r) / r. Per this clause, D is 0.630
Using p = 1.59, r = 1.59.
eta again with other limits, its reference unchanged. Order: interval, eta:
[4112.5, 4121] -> 4120.56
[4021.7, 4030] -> 4029.55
